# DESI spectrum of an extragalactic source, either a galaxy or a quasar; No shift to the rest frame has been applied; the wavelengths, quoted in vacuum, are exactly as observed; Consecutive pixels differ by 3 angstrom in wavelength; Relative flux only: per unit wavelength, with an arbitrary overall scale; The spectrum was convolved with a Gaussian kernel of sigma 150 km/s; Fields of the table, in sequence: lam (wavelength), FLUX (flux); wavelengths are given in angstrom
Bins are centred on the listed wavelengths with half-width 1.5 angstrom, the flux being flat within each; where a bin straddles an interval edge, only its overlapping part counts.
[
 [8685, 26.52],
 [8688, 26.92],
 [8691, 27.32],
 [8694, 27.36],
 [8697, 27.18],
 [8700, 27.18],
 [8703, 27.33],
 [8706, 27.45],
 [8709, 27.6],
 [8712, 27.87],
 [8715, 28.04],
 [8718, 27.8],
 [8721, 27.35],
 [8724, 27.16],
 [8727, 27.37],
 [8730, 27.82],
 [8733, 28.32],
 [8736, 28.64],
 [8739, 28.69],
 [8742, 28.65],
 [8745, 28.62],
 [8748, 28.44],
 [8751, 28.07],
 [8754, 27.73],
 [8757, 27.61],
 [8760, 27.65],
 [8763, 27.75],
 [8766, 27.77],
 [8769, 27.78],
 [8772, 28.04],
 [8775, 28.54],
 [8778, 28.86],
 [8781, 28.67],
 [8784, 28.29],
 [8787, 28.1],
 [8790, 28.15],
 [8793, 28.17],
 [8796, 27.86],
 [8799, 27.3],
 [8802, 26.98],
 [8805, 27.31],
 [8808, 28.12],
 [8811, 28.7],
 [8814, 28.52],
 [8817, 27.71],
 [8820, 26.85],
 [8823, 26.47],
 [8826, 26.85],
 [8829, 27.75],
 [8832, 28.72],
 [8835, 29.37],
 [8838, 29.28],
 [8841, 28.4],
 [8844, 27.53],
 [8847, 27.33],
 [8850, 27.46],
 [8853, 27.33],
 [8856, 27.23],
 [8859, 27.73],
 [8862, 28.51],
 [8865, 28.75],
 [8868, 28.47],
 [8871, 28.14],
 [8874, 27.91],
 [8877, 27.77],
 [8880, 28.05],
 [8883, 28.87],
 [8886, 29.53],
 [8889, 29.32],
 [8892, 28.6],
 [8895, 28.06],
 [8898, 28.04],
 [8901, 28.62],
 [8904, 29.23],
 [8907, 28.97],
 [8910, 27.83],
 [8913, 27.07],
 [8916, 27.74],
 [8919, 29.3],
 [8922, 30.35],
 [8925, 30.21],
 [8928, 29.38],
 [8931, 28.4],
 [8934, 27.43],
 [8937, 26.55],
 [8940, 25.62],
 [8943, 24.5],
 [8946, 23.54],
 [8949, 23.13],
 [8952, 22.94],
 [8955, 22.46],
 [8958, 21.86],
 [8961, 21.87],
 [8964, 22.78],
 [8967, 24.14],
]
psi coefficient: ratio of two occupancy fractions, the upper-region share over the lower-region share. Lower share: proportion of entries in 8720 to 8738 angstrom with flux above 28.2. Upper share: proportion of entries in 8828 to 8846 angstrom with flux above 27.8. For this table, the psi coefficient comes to 2.0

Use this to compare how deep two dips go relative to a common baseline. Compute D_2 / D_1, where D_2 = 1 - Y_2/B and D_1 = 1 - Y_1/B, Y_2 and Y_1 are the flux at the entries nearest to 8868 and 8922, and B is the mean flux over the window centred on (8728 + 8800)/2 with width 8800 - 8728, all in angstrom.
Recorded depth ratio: 0.15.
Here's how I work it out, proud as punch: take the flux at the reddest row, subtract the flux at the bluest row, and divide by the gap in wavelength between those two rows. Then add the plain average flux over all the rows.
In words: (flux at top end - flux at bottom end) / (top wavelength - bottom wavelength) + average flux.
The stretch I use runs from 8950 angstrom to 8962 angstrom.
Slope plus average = 22.2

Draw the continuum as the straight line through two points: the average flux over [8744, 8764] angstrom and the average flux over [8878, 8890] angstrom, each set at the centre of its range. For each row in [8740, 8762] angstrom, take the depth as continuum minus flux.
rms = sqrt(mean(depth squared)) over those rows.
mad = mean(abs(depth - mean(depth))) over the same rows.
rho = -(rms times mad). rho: -0.21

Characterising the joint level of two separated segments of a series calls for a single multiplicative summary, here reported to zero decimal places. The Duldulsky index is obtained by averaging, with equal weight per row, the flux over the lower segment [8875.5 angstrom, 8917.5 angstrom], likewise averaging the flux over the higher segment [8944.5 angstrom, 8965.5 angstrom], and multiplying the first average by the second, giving 644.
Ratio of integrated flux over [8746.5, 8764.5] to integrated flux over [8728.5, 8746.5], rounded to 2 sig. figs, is 0.98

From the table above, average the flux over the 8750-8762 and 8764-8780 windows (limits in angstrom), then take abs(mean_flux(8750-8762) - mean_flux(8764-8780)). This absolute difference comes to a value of 0.4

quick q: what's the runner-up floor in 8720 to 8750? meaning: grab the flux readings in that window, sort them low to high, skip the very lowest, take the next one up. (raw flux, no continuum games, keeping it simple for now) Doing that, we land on 27.35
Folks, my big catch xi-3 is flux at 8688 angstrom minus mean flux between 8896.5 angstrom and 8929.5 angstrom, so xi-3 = -1.9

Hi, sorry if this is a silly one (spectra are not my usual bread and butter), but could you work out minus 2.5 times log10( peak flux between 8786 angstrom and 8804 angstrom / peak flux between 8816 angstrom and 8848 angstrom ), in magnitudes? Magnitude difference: 0.045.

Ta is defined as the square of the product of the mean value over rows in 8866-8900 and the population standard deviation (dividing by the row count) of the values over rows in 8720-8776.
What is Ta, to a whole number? 185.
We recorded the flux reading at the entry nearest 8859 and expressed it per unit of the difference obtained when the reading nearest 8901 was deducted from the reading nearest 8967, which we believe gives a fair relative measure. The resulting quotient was -6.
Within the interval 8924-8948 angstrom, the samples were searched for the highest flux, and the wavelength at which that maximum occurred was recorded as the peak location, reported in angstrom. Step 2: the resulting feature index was 8925 angstrom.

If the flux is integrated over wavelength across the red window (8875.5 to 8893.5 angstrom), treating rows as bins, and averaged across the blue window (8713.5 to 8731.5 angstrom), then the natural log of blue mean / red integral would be -2.93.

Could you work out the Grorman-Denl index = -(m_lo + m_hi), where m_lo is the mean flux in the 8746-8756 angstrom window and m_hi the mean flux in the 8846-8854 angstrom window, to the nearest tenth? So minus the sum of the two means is -55.5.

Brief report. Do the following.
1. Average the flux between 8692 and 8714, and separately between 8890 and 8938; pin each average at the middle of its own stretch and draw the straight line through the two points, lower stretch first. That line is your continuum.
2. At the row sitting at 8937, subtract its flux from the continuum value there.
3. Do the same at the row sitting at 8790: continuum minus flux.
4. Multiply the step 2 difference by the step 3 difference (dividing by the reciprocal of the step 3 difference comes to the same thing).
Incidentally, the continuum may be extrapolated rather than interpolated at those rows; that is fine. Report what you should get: -0.6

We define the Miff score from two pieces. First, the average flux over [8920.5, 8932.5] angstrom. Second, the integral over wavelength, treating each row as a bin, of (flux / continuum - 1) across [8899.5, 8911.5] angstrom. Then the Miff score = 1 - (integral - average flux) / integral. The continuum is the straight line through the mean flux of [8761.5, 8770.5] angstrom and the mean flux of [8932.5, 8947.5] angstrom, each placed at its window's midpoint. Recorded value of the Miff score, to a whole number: 24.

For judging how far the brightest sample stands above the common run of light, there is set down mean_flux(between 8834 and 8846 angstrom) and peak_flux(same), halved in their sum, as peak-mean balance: 29.0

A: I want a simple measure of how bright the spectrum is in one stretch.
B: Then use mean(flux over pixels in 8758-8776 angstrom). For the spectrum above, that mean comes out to 27.9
